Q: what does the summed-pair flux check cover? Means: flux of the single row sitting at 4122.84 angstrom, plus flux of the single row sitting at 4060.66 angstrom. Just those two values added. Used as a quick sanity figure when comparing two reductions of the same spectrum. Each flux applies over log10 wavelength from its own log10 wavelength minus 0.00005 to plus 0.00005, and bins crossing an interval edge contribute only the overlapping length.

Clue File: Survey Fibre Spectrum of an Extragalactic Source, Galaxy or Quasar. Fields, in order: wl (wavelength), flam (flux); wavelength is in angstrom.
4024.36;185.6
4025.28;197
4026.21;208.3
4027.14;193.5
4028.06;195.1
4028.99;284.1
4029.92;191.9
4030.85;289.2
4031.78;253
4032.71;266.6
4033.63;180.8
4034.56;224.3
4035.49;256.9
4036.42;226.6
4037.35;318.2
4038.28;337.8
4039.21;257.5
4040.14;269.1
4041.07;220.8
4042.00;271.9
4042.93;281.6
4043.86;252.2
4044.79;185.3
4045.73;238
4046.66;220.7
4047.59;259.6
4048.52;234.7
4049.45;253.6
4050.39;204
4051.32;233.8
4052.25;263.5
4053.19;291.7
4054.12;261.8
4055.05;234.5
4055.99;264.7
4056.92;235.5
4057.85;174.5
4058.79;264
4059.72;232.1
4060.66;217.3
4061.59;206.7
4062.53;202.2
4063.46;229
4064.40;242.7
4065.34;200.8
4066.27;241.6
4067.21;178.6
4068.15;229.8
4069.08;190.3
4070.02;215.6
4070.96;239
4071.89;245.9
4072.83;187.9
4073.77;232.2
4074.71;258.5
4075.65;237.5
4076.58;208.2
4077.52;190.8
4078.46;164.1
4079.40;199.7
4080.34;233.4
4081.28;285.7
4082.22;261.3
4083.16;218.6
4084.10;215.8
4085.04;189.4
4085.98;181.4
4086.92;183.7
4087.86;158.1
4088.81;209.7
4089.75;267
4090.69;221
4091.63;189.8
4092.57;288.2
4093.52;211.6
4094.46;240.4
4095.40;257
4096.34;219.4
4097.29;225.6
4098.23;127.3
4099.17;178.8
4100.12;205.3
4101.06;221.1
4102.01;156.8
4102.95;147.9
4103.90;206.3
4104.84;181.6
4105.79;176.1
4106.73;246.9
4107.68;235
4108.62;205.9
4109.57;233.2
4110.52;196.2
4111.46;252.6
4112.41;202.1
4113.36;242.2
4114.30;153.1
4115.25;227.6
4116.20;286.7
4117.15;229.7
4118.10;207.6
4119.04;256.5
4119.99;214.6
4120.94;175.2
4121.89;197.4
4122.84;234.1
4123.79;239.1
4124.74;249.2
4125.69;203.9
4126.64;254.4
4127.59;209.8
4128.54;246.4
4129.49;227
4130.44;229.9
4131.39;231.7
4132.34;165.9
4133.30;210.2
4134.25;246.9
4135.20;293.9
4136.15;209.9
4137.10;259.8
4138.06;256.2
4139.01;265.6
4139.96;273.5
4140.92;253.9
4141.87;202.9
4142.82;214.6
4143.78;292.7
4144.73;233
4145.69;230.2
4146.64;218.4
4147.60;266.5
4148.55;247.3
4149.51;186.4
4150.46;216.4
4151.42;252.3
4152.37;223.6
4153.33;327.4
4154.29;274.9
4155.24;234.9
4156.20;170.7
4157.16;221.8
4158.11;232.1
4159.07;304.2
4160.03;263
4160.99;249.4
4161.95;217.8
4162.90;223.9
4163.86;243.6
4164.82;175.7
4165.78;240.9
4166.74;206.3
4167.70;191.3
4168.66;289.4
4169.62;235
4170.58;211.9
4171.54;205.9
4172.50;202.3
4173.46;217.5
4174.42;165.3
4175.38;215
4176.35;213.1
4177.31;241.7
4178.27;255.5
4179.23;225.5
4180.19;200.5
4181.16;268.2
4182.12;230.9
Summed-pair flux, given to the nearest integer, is 451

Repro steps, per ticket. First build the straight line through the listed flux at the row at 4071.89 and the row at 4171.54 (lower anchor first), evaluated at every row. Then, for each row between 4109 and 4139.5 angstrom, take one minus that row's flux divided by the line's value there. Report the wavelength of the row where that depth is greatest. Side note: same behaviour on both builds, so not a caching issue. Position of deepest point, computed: 4114.30 angstrom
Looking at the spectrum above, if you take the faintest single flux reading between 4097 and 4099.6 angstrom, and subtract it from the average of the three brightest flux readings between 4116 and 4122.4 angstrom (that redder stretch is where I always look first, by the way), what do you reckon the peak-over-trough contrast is 130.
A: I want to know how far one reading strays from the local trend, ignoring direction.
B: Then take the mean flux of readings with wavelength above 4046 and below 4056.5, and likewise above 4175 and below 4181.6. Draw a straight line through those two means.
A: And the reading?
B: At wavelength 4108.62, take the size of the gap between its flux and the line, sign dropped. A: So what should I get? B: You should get 34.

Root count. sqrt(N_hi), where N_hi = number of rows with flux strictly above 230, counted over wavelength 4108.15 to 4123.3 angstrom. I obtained 2.45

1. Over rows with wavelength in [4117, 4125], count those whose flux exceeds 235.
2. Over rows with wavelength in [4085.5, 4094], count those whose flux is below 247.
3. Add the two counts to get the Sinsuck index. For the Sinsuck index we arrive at 10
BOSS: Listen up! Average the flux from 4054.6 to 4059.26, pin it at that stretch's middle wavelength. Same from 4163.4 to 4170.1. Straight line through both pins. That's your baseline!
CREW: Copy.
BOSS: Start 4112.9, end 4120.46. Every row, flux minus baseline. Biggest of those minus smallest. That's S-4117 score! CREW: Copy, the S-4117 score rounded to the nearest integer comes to 134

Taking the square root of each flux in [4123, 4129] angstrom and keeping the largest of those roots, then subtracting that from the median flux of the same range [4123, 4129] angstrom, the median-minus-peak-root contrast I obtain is 227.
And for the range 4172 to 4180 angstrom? 200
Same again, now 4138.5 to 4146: 226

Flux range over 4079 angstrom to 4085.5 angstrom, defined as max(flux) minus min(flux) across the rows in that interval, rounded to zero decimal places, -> 96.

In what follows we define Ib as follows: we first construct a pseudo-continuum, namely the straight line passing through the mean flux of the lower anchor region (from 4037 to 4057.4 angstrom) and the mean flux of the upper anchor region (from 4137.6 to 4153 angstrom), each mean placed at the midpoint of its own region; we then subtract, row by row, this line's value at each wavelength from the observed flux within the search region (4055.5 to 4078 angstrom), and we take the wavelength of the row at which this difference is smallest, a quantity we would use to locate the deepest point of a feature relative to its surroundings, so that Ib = 4057.85 angstrom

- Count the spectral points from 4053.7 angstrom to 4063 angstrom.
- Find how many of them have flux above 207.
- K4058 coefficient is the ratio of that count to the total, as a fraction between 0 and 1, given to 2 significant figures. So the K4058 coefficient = 0.70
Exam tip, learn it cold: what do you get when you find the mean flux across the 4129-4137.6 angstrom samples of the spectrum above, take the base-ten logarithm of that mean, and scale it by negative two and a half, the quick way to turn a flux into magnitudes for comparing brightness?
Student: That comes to -5.907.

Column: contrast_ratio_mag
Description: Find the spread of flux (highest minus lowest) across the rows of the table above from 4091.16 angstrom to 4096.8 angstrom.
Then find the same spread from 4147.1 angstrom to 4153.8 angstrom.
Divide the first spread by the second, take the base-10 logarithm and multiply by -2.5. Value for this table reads 0.39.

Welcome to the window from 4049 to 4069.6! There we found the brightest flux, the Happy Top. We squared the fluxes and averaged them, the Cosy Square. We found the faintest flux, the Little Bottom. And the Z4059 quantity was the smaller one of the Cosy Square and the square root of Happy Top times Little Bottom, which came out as 226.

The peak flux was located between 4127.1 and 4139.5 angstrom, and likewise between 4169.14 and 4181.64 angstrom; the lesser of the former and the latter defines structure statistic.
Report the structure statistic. 268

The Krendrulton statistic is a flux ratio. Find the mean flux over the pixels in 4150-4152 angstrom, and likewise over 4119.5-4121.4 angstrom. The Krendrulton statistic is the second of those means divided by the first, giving 0.83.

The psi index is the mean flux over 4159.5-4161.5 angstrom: 256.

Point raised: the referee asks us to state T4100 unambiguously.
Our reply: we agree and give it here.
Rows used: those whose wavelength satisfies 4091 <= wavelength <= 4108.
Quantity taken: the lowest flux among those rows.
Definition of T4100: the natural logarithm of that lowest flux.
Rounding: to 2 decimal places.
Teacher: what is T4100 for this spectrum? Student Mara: 4.85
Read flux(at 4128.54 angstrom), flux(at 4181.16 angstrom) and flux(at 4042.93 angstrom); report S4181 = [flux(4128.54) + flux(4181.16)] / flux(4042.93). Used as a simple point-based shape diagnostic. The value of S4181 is 1.83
